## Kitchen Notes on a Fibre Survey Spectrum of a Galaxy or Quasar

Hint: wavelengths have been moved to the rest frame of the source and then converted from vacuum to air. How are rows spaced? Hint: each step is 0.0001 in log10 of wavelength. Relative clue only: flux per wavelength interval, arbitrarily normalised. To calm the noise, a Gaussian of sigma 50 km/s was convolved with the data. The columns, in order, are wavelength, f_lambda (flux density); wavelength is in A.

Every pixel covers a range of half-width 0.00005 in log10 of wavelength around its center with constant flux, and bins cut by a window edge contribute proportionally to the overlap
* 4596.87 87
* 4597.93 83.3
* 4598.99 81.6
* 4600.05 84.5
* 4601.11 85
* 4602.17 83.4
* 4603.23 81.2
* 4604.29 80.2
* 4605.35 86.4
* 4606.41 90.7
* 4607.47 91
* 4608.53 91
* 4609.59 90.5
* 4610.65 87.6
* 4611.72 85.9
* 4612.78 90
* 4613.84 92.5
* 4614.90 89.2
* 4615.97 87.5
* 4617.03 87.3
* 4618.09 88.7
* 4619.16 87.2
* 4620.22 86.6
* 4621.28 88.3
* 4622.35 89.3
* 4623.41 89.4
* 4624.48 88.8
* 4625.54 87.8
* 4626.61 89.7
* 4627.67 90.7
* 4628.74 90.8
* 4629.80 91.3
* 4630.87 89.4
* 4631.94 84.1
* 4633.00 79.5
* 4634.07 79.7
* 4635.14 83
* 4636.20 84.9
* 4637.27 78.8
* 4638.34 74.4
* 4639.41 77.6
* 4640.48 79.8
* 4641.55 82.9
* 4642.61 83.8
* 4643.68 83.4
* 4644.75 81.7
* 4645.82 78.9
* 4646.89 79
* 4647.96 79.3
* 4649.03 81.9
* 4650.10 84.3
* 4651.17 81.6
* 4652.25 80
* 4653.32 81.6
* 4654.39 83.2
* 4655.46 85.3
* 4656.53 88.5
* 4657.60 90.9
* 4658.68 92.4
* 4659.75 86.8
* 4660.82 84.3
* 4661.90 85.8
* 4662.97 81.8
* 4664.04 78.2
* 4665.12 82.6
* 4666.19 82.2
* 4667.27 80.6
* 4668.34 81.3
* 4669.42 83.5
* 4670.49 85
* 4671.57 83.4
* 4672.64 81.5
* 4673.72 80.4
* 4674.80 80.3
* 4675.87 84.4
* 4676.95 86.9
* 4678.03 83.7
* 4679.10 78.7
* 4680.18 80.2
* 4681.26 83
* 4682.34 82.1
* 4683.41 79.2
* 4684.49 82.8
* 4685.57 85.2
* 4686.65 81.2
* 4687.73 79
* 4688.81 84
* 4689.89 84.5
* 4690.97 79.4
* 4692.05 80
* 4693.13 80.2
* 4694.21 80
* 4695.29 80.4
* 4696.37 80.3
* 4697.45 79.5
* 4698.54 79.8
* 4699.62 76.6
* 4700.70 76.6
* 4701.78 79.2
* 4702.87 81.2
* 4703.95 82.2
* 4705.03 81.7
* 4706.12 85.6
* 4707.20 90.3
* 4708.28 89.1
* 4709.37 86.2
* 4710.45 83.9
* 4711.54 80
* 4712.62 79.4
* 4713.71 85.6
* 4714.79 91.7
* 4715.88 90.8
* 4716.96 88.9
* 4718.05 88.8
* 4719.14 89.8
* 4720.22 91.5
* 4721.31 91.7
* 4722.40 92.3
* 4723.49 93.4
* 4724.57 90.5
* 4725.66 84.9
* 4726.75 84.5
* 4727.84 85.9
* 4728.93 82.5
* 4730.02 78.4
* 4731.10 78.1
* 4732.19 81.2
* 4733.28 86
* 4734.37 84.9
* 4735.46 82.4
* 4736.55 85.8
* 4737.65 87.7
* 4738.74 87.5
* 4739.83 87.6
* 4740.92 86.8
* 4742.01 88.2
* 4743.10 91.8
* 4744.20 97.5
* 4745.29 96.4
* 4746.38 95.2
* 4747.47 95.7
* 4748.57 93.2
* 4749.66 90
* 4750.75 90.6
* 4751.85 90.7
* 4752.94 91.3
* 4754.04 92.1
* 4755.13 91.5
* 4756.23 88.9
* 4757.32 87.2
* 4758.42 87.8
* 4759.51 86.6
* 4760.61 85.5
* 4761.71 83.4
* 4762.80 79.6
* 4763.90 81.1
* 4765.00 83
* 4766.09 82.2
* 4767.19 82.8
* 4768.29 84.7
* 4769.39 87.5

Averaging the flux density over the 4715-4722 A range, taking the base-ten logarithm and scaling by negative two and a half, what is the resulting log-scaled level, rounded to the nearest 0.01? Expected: -4.89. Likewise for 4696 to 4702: -4.74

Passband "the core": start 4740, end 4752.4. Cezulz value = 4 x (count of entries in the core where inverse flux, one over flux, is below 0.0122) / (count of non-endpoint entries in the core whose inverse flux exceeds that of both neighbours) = 22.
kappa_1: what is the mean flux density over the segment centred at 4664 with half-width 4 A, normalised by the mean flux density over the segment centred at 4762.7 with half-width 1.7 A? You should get 1.010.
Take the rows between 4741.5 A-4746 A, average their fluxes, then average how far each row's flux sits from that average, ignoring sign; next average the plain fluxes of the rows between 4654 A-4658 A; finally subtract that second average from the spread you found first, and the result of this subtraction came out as -84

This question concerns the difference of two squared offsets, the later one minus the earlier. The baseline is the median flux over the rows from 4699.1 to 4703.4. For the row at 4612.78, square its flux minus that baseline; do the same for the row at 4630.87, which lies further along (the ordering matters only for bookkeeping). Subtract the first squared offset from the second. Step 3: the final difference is -14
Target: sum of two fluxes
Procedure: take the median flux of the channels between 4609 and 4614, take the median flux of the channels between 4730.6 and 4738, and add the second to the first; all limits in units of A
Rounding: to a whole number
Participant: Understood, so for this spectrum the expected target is 175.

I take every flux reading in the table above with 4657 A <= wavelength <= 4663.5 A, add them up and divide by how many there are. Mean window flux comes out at 87.0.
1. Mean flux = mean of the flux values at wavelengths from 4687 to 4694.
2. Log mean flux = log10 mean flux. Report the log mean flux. 1.909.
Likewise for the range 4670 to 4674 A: 1.917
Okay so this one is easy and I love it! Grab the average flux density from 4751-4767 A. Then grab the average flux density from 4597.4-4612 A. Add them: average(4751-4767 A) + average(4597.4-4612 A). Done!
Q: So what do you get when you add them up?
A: 172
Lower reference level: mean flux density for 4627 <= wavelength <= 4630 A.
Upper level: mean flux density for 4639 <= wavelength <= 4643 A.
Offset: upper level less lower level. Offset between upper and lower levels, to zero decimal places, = -10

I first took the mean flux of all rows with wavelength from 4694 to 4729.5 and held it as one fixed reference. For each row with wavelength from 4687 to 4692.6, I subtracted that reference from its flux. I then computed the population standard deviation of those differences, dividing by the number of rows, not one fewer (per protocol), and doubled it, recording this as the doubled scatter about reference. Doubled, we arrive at 4.7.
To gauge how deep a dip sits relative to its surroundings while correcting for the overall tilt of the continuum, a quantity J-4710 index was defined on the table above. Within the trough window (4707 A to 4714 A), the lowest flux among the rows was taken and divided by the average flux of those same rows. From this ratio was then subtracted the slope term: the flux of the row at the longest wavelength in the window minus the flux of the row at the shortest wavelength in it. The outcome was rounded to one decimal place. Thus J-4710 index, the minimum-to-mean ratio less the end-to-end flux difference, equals 5.6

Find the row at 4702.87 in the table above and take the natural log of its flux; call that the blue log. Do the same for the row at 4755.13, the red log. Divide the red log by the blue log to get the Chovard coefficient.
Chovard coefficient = 1.03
